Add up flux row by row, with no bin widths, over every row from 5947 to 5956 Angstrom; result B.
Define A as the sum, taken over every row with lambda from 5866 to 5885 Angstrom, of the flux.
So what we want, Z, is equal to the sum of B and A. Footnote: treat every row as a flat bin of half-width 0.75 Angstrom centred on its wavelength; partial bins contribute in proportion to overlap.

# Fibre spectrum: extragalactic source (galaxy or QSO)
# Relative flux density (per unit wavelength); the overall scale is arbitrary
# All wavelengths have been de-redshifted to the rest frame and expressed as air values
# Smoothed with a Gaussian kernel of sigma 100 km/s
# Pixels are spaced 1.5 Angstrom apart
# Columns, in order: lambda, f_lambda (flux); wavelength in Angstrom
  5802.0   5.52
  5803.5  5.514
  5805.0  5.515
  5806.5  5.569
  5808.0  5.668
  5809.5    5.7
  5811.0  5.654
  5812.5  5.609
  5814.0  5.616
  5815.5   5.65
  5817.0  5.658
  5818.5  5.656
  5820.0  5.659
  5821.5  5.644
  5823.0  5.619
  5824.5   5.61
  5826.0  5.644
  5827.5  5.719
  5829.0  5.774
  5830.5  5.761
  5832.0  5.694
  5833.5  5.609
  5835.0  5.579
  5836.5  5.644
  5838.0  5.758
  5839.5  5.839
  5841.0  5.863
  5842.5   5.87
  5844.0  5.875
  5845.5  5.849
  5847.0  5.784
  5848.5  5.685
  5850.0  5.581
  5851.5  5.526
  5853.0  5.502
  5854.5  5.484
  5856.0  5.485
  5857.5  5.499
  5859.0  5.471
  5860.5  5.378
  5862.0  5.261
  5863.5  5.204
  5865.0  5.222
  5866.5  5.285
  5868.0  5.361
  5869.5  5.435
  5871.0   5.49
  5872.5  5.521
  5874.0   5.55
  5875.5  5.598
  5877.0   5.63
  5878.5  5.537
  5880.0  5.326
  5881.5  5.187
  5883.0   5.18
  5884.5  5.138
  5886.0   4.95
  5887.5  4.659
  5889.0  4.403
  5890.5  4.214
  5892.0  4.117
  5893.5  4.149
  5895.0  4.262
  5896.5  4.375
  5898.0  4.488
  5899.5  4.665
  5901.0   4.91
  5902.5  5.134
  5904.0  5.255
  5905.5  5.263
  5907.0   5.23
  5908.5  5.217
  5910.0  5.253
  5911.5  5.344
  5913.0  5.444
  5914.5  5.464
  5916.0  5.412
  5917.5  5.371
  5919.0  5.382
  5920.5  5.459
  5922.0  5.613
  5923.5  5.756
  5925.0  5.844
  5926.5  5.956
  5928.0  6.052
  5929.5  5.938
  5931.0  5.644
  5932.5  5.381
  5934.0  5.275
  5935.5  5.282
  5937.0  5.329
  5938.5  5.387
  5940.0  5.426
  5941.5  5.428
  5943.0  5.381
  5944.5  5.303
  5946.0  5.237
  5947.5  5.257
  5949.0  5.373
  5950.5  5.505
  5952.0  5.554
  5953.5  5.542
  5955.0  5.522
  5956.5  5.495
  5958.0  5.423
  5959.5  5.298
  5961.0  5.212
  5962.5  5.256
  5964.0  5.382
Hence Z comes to 103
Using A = 70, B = 33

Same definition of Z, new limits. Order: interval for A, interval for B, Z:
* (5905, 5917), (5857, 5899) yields 185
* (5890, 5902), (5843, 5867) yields 123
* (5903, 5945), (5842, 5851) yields 188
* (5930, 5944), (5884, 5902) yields 103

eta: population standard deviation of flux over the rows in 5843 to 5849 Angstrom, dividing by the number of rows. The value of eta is 0.07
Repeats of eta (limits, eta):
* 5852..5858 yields 0.01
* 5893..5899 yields 0.13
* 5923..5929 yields 0.11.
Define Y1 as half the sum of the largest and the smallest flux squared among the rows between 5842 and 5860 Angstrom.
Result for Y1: 32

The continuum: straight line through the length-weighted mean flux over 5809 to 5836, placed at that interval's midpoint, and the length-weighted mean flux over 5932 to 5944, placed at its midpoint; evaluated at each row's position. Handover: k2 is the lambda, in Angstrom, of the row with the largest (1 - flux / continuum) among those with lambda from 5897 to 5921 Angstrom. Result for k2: 5898.0 Angstrom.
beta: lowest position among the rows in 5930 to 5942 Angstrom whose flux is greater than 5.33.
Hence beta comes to 5931.0 Angstrom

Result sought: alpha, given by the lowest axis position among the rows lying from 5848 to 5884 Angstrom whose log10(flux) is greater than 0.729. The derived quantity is 5848.5 Angstrom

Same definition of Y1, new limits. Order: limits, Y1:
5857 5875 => 29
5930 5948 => 30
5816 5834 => 32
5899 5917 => 26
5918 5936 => 32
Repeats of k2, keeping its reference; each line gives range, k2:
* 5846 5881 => 5863.5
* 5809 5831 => 5812.5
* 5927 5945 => 5934.0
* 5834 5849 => 5835.0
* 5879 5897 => 5892.0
